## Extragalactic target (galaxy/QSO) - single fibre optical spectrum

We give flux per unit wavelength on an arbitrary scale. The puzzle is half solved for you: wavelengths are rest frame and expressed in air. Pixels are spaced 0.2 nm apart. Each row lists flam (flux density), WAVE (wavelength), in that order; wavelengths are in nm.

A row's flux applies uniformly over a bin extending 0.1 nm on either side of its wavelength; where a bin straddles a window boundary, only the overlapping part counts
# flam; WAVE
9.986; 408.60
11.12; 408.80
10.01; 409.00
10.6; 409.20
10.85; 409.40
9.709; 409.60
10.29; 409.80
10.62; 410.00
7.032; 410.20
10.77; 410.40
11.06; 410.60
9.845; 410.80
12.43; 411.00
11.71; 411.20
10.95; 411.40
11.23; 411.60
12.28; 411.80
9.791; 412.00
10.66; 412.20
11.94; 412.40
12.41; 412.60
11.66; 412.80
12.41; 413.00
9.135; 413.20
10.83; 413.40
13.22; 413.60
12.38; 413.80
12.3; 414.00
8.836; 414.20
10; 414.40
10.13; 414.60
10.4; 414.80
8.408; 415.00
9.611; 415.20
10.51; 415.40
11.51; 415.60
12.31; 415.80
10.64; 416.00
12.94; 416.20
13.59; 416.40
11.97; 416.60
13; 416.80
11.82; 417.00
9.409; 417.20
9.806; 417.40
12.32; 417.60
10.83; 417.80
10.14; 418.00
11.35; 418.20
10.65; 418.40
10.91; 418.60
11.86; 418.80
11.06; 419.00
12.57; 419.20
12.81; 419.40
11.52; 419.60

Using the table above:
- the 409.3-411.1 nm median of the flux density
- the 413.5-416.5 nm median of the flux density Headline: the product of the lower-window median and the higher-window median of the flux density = 113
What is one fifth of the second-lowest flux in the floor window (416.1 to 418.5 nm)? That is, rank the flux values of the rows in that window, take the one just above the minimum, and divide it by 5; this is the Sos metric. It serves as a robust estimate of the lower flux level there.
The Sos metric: 1.96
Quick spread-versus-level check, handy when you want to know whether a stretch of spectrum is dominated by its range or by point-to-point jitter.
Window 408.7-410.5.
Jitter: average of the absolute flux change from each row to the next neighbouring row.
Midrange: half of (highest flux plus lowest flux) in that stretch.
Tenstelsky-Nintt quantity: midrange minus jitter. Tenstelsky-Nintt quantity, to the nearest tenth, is 7.7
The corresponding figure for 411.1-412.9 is 10.1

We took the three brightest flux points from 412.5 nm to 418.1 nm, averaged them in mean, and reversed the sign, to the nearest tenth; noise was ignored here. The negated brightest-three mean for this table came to -13.3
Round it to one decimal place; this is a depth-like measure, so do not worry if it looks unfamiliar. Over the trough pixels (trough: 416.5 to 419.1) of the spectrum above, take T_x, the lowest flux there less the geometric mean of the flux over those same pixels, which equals -1.7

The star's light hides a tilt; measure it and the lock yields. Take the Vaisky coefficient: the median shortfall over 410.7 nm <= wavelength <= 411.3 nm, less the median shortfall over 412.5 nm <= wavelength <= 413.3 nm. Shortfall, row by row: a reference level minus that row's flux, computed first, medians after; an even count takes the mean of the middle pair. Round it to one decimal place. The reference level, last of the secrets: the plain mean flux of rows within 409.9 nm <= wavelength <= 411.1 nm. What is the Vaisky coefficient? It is 0.3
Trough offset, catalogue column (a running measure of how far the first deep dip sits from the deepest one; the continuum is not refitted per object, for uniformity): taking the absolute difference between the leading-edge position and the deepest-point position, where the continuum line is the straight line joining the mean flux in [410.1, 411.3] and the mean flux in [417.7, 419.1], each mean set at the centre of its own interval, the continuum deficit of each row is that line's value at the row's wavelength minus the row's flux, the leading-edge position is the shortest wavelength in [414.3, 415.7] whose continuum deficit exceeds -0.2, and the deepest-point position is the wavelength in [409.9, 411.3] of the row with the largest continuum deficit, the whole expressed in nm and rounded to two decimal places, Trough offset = 4.20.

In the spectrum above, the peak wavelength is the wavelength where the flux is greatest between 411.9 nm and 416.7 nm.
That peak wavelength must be 416.40 nm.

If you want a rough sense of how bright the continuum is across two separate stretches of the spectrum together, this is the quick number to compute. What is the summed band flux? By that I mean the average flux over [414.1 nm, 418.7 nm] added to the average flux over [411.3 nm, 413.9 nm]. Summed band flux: 22.4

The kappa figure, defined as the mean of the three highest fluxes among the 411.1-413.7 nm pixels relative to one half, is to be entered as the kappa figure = 25.4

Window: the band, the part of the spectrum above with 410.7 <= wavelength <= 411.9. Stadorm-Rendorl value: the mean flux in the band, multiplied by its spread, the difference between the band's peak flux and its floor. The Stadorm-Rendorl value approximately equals 29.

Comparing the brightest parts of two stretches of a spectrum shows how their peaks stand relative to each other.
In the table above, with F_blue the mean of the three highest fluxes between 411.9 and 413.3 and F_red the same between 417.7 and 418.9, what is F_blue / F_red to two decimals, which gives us 1.08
